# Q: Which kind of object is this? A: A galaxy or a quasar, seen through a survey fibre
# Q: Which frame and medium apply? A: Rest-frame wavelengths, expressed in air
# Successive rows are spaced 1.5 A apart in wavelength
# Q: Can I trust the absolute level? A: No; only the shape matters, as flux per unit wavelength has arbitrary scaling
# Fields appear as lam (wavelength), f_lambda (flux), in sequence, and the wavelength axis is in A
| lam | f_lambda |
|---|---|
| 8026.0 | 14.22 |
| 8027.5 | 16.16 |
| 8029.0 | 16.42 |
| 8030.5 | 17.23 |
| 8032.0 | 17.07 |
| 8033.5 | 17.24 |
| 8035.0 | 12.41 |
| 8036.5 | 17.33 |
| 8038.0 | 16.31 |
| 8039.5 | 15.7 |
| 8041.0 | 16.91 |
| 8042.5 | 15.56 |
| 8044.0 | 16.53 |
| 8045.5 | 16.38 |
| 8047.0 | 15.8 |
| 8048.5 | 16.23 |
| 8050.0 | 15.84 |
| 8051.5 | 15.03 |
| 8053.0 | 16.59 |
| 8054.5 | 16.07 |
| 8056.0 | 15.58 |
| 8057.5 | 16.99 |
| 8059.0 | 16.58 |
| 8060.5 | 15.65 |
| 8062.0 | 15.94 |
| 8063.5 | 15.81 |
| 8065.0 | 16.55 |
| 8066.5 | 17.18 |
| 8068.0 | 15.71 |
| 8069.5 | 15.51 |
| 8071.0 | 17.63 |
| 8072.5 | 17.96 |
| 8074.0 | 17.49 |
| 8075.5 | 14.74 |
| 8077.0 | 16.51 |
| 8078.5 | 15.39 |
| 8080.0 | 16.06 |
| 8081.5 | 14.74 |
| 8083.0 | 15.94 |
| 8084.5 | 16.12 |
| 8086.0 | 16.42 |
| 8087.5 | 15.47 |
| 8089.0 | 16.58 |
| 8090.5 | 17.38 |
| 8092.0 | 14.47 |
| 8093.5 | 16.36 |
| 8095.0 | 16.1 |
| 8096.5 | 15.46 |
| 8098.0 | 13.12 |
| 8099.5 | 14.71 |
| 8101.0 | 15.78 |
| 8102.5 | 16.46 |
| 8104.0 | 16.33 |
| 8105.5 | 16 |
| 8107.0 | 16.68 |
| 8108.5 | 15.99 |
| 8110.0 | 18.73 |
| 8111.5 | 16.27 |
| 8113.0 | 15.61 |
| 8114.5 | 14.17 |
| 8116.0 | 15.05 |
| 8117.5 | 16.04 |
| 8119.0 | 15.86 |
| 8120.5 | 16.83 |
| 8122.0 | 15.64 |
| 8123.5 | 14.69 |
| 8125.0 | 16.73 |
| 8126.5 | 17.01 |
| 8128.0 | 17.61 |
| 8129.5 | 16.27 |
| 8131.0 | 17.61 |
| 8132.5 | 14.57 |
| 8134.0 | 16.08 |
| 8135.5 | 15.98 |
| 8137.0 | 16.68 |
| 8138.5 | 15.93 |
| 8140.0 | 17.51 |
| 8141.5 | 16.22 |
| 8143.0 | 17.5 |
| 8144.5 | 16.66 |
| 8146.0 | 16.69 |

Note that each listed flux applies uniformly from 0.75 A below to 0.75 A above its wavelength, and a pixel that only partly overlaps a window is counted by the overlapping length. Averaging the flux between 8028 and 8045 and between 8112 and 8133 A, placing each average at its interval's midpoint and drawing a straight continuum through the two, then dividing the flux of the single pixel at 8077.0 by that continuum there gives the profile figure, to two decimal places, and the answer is 1.02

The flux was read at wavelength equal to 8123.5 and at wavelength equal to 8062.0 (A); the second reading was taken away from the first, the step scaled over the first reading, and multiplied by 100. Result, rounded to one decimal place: -8.5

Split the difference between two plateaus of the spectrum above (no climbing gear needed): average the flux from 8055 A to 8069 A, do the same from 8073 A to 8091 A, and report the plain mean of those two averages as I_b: 16.1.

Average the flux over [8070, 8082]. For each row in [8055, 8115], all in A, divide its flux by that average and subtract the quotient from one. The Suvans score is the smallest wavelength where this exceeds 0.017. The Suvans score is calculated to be 8056.0 A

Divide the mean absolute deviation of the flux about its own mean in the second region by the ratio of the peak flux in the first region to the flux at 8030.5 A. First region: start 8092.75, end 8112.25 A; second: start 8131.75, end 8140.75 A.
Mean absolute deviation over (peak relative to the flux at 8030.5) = 0.595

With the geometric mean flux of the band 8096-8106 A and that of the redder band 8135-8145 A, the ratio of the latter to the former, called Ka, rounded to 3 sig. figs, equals 1.08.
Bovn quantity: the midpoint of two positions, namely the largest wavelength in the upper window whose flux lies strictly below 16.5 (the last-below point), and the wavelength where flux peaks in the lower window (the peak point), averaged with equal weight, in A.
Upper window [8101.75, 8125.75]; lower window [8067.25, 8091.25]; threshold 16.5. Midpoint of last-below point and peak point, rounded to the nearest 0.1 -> 8098.0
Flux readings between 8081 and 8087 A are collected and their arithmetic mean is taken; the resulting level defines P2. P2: 15.8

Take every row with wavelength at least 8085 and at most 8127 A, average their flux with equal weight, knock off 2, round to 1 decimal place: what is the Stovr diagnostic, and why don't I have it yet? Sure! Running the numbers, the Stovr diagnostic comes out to 13.9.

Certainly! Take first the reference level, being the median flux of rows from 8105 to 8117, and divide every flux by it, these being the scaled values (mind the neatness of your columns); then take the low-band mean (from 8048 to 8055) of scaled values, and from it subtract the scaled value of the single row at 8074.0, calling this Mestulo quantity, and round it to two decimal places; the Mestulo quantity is -0.10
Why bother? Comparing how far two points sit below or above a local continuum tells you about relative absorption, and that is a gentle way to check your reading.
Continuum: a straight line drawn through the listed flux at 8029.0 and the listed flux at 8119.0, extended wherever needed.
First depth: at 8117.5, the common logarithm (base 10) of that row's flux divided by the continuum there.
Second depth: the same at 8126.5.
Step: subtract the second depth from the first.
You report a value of -0.03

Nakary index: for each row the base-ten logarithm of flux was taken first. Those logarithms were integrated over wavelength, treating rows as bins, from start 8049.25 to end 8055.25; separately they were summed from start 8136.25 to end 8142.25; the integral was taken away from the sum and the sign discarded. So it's 2.33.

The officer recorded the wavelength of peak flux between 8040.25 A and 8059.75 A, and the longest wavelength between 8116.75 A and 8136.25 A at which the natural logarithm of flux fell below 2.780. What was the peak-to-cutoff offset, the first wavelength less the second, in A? -78.0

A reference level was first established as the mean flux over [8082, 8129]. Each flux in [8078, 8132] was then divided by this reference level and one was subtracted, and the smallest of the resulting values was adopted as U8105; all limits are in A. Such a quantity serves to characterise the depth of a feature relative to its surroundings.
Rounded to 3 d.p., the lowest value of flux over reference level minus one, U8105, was -0.179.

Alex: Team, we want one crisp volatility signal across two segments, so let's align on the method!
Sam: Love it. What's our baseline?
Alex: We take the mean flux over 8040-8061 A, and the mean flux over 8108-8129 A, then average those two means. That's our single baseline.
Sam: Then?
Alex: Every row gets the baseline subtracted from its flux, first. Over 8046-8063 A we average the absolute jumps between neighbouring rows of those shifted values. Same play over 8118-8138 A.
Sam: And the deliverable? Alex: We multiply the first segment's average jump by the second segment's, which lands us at 0.85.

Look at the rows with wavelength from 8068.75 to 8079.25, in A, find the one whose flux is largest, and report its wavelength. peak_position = 8072.5 A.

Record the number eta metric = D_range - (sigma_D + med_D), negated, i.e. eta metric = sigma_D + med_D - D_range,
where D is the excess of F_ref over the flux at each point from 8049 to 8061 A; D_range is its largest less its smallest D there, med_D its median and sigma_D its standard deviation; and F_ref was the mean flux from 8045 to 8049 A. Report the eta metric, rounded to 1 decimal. -1.2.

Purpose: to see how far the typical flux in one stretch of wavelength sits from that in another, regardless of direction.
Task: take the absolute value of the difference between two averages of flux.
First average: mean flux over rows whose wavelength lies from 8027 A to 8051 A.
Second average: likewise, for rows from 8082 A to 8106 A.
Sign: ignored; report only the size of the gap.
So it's 0.40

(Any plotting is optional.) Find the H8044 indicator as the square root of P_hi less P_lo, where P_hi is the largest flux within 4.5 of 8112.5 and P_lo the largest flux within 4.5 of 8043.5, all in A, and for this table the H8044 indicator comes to 1.3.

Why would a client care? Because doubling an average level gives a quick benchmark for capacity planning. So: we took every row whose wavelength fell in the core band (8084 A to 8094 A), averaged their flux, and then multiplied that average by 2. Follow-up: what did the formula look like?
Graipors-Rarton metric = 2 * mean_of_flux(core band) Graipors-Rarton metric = 32.2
